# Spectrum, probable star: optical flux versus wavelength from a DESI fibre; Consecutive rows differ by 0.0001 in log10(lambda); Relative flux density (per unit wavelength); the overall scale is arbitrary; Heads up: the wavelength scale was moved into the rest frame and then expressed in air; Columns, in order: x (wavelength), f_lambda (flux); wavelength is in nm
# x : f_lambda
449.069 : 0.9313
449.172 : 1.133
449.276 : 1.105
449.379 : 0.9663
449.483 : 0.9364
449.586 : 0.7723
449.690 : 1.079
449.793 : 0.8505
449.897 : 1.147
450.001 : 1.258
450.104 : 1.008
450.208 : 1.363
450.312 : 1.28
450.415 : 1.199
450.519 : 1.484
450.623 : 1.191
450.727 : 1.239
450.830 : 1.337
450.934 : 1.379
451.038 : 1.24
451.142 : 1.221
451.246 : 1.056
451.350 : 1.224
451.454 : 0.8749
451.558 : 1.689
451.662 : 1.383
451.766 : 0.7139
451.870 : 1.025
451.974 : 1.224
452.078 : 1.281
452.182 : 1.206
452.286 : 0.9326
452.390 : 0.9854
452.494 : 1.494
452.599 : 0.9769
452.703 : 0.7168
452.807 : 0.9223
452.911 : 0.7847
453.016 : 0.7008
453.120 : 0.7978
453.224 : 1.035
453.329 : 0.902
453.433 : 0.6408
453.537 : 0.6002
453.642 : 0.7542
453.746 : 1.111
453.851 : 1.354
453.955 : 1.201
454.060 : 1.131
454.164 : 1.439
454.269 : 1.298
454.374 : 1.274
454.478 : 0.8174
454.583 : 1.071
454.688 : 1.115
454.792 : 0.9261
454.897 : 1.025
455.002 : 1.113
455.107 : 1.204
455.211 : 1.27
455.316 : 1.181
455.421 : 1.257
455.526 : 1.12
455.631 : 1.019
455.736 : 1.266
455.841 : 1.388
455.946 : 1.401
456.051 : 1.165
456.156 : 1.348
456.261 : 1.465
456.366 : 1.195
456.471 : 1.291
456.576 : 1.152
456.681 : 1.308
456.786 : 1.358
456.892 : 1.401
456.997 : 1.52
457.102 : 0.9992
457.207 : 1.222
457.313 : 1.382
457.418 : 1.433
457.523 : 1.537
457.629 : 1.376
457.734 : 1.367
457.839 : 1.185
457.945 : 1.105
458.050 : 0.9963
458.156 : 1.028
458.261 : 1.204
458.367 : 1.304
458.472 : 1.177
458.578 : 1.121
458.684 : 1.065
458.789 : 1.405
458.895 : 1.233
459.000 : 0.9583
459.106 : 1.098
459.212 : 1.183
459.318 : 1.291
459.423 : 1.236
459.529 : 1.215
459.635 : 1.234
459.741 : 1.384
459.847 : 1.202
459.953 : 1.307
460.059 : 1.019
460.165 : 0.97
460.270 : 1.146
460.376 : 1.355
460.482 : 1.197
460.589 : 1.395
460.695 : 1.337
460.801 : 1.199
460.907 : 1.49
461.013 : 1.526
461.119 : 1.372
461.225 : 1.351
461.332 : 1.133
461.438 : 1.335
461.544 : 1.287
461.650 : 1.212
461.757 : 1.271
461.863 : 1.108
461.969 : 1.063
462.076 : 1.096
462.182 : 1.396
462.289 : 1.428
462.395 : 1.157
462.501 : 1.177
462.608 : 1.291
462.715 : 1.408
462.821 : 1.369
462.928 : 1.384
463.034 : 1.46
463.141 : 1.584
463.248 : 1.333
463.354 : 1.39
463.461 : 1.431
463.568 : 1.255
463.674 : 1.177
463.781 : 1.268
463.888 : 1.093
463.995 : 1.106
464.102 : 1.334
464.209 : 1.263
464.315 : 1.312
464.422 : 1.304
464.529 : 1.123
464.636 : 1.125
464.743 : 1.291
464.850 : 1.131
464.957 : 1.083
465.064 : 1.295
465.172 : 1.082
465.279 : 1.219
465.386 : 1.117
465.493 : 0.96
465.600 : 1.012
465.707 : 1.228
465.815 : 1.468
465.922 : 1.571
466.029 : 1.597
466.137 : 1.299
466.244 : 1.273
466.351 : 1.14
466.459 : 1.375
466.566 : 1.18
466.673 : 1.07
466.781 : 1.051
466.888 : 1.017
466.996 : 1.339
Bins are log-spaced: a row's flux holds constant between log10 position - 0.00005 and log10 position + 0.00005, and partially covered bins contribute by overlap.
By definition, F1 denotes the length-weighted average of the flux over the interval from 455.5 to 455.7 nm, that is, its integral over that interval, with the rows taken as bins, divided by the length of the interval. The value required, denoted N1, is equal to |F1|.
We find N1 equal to 1.08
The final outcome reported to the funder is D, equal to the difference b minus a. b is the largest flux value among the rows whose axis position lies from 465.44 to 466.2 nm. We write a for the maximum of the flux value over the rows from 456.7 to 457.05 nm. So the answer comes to 0.08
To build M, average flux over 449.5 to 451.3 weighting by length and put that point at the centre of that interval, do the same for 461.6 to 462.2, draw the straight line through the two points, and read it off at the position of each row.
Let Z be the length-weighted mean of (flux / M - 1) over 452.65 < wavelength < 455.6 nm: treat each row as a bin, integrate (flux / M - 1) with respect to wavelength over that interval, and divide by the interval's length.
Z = -0.13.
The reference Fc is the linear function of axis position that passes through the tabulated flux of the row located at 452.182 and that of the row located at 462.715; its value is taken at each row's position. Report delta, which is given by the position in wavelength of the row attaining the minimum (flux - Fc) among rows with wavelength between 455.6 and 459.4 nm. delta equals 459.000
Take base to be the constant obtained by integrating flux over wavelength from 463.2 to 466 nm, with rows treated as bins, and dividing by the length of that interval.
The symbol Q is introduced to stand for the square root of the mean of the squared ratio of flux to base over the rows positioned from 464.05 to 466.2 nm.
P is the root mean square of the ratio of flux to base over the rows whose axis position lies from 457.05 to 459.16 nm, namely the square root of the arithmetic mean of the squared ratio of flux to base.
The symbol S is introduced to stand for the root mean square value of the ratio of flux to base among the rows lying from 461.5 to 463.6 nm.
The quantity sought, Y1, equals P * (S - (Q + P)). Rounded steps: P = 0.99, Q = 1.02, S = 1.06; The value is -0.93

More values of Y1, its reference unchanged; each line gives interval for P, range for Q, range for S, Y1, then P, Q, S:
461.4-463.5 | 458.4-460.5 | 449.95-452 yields -1.10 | 1.07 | 0.97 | 1.00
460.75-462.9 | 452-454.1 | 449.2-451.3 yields -0.96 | 1.05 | 0.82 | 0.95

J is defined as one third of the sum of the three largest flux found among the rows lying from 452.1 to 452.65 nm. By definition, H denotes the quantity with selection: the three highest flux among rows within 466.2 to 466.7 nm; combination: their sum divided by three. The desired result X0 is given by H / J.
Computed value 1.04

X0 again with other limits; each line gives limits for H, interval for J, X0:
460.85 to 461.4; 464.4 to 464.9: 1.18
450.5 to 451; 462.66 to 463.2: 0.94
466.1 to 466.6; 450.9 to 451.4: 1.03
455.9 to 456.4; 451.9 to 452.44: 1.14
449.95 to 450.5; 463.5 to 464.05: 1.05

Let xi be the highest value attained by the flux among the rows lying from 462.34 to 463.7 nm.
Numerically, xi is 1.584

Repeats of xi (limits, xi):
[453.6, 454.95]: 1.439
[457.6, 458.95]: 1.405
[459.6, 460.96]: 1.49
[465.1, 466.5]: 1.597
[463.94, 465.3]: 1.334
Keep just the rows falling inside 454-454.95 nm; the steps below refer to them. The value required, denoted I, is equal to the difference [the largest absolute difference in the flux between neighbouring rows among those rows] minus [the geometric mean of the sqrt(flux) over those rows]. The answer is -0.60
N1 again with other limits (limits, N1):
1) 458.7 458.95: 1.28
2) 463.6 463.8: 1.22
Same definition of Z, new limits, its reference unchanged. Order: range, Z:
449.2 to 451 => -0.02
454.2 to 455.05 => -0.08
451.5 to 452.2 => 0.03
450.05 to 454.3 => -0.06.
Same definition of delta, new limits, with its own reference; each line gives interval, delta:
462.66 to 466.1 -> 465.493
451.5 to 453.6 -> 453.537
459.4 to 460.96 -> 460.165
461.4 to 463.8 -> 461.969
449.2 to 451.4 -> 449.586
